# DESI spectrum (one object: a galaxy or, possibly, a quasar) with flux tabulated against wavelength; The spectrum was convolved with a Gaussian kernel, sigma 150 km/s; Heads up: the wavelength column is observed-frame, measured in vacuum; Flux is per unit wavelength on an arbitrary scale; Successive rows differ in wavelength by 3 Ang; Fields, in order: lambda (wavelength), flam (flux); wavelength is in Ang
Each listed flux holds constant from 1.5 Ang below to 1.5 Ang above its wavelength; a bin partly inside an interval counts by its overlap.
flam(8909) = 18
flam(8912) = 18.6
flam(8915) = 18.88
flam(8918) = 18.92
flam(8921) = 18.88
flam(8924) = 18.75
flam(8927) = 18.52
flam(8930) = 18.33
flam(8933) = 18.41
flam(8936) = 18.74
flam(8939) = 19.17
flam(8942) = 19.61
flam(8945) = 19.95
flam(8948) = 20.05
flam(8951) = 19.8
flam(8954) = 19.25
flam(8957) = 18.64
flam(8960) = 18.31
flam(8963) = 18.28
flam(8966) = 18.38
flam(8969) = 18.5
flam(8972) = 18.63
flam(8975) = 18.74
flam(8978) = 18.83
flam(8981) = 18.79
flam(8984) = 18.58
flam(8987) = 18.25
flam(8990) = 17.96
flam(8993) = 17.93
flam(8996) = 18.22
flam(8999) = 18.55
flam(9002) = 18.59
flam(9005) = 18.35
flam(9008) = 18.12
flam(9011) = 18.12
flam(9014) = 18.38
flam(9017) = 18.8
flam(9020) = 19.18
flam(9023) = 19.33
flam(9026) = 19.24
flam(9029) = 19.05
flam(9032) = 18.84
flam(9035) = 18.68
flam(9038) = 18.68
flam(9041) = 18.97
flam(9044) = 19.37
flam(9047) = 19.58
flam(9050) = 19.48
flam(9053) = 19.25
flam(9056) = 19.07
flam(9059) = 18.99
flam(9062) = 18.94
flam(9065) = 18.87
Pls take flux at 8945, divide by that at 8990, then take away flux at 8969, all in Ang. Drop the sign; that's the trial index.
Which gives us 17.4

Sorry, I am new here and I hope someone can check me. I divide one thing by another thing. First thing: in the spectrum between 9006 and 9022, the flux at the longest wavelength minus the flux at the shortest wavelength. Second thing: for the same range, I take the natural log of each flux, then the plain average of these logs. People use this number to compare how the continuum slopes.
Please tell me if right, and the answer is 0.36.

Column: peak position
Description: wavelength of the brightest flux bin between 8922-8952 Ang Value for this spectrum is 8948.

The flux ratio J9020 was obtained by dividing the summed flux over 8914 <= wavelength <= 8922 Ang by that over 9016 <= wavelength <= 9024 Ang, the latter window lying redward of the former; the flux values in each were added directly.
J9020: 0.989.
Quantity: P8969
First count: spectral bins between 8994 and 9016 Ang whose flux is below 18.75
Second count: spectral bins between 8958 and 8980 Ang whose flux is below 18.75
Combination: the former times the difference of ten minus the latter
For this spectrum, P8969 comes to 28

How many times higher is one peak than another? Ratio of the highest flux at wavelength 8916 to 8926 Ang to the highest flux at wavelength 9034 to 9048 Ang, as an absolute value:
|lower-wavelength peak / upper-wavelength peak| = 0.97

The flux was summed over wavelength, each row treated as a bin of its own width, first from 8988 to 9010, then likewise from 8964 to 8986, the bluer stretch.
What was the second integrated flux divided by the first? 1.02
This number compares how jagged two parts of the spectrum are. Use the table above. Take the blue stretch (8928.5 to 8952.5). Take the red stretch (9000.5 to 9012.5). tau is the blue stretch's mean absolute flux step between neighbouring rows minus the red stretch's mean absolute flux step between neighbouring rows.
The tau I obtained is 0.12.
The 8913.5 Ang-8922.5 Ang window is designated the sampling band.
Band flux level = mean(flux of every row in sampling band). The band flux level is 18.9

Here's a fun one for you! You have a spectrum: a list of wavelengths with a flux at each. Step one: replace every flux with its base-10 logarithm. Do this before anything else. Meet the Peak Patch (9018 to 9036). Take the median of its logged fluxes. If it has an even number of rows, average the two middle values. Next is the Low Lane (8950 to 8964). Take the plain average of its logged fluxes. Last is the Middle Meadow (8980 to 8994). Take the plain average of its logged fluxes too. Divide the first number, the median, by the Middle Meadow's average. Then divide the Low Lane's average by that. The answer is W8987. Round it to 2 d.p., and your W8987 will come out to 1.26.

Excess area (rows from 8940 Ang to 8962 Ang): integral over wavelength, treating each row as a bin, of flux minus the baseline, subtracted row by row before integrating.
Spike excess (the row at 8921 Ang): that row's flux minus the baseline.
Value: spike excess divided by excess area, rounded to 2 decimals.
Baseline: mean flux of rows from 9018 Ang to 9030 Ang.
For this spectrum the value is -0.09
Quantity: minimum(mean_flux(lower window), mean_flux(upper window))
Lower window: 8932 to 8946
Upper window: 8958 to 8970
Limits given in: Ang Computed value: 18.4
